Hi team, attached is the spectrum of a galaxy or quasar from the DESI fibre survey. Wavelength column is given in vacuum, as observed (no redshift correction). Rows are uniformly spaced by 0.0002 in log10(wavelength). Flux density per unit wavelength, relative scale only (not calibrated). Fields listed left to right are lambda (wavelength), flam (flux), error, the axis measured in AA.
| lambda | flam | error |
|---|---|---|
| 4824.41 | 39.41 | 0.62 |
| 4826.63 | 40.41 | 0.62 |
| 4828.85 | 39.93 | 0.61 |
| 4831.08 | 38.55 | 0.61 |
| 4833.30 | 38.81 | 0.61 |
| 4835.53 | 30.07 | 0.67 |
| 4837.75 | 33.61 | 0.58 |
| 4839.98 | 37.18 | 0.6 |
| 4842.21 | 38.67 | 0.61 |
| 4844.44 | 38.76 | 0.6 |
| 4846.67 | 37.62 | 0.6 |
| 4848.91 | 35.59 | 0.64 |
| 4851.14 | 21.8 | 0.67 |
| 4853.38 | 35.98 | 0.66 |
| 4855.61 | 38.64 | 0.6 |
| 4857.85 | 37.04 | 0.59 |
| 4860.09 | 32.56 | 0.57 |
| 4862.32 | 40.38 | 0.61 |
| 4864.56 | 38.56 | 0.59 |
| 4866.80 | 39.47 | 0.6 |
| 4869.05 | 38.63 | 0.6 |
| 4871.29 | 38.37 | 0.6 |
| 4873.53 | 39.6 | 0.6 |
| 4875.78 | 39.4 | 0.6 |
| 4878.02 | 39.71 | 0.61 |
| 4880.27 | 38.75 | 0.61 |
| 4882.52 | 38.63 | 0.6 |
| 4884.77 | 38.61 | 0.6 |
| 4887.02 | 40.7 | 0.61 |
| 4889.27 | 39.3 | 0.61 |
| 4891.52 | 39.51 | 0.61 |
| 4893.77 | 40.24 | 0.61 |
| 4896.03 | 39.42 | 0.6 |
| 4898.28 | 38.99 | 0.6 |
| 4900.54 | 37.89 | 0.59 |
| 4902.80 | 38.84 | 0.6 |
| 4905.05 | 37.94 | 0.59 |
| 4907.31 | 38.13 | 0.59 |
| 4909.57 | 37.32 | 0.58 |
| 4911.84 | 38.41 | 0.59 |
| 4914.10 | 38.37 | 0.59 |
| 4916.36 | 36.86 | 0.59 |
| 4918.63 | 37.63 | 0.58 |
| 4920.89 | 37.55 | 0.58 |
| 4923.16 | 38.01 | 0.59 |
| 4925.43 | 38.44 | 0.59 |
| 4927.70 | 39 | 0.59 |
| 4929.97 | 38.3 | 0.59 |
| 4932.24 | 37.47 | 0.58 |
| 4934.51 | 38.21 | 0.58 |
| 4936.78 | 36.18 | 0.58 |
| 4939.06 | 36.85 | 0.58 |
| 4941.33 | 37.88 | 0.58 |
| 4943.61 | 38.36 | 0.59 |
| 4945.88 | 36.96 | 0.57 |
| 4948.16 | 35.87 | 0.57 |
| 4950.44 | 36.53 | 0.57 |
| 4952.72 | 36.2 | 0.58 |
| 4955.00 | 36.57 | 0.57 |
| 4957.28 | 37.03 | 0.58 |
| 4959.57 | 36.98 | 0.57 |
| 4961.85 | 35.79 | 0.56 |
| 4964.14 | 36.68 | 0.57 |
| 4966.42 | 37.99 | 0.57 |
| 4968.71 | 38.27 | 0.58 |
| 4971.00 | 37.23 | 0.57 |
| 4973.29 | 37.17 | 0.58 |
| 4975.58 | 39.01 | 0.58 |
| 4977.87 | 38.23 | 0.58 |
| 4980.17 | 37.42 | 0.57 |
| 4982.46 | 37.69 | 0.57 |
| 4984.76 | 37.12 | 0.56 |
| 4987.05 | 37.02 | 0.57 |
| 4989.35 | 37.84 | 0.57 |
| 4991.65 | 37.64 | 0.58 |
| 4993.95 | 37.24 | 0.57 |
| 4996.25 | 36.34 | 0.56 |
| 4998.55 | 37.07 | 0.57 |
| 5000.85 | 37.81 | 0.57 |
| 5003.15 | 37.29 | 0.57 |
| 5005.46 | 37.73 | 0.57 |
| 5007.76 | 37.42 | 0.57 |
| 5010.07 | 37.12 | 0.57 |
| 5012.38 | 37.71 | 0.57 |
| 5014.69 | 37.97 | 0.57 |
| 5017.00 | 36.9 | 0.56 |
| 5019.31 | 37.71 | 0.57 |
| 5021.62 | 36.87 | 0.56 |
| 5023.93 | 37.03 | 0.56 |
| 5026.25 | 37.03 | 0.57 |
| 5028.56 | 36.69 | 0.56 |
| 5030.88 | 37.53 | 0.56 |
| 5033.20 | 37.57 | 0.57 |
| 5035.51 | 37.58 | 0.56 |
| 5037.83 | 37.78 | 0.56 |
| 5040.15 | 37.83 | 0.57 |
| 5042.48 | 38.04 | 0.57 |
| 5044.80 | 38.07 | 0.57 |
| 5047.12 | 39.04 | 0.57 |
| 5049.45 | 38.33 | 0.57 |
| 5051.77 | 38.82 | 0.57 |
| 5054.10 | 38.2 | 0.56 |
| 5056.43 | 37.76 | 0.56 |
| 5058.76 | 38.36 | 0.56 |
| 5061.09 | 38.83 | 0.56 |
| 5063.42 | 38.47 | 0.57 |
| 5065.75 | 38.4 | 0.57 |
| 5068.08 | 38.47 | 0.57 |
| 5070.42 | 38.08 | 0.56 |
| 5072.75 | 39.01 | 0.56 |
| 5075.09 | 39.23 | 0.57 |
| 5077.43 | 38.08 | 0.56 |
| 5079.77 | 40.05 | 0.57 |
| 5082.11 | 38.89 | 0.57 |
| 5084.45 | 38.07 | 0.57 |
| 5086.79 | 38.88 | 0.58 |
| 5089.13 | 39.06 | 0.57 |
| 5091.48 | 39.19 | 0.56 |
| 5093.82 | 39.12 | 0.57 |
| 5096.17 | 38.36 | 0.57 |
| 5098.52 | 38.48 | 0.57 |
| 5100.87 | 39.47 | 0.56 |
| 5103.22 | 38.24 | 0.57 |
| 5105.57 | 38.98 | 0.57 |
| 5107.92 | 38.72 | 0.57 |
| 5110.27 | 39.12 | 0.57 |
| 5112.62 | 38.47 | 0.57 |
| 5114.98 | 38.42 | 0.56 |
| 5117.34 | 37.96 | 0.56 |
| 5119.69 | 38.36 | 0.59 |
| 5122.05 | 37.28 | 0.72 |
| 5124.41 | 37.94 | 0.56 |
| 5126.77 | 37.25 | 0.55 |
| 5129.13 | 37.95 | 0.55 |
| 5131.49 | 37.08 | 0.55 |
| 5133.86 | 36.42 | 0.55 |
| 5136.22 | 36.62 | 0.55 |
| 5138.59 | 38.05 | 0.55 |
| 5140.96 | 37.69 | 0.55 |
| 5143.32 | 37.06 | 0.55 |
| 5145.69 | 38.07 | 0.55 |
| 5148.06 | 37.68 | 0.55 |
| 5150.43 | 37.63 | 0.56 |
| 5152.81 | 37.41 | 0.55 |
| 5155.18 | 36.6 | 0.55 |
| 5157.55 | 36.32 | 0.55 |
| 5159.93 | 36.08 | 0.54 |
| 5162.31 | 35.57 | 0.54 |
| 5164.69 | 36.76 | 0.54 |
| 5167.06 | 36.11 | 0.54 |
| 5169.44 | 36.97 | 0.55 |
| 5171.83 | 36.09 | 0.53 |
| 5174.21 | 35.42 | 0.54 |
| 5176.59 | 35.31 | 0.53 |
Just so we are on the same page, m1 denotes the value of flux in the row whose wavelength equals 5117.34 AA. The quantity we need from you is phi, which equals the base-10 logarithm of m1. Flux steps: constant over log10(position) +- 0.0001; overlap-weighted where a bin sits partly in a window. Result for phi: 1.58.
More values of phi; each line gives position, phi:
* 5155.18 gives 1.56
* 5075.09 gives 1.59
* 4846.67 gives 1.58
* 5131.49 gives 1.57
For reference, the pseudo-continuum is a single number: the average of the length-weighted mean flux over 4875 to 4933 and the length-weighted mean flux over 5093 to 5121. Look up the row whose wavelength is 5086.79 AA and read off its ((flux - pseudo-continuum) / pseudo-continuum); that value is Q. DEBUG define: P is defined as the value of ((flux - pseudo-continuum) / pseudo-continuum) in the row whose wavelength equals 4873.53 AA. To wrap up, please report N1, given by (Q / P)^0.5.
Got 0.5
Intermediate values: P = 0.026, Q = 0.007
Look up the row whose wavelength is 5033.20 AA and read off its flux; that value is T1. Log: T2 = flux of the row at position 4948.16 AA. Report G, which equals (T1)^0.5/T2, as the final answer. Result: 0.171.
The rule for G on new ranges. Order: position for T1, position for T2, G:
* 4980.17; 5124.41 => 0.161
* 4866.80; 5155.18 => 0.172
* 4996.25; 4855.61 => 0.156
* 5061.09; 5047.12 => 0.160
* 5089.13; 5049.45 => 0.163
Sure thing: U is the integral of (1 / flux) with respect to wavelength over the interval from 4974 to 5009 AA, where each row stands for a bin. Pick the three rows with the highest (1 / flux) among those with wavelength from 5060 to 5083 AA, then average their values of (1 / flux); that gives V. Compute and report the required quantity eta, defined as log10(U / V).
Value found 1.55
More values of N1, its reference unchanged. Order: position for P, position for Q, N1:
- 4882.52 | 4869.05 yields 1.0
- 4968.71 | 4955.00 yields 2.5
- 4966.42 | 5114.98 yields 0.6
